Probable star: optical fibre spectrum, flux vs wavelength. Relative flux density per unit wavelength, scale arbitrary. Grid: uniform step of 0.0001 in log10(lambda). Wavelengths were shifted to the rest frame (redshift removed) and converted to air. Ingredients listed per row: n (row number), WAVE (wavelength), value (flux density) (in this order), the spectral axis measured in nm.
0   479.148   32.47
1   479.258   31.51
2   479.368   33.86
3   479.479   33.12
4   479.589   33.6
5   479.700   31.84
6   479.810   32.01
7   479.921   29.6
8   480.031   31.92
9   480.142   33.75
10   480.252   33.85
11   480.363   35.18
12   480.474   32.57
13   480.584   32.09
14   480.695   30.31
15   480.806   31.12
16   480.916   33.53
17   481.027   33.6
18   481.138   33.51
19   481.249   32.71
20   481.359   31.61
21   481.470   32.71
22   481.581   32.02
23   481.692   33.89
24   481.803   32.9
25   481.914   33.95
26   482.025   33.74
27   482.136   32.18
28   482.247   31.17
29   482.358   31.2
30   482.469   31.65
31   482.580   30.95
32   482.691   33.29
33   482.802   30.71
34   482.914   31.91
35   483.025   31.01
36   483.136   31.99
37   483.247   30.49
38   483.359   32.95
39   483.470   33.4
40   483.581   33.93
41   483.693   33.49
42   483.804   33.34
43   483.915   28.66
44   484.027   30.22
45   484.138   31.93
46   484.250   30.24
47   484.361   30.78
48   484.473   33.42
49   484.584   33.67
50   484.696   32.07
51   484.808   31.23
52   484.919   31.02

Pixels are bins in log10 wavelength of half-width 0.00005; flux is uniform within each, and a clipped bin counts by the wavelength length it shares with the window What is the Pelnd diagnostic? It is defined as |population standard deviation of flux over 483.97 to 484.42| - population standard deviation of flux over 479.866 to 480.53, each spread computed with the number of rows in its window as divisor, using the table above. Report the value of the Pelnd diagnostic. -1.1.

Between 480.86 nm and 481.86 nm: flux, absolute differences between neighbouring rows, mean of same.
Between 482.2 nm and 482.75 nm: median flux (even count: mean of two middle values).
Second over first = 37.2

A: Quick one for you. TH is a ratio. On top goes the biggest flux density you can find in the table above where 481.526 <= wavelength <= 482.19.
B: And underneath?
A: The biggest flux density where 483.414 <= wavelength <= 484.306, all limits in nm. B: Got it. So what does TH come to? 1.00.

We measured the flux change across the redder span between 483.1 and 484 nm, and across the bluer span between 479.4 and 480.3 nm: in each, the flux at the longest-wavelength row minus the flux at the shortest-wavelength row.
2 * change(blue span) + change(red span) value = -2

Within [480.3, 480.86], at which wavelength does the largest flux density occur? 480.363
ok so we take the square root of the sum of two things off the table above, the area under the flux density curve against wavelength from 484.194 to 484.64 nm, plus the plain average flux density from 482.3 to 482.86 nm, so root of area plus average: 6.8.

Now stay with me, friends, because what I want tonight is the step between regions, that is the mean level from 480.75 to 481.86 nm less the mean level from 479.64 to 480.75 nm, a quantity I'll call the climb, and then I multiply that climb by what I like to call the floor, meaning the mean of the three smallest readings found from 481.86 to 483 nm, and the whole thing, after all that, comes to 14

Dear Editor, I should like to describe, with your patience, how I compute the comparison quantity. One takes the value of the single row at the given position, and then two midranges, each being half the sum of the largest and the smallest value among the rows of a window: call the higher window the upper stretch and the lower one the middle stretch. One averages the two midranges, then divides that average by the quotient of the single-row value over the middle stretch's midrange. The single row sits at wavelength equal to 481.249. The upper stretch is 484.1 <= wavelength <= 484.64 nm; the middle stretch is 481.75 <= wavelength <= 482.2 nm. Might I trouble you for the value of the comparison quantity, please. 32.9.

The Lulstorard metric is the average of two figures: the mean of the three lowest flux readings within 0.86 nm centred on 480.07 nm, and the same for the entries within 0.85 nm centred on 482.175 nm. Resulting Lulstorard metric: 31.1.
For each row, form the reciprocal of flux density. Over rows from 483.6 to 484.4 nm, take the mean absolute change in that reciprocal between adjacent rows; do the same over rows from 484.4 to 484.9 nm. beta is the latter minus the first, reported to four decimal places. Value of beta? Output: -0.0010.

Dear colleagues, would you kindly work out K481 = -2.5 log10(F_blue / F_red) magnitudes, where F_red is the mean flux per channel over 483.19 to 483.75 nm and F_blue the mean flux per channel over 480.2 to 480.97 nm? 0.006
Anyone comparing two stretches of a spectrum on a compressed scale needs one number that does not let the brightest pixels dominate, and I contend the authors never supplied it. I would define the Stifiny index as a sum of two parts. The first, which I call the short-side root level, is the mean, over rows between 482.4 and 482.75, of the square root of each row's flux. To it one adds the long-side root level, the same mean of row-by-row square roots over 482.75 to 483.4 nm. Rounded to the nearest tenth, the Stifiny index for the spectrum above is 11.3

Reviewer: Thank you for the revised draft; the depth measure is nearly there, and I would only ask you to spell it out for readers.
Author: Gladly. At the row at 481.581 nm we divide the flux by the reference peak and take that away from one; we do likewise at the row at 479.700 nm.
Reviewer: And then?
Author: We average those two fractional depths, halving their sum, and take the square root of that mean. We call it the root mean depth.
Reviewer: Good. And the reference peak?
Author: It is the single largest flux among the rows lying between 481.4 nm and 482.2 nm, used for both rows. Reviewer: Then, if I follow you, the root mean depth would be 0.244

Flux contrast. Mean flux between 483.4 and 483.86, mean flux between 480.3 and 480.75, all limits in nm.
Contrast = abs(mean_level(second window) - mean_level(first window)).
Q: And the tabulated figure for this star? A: 1.0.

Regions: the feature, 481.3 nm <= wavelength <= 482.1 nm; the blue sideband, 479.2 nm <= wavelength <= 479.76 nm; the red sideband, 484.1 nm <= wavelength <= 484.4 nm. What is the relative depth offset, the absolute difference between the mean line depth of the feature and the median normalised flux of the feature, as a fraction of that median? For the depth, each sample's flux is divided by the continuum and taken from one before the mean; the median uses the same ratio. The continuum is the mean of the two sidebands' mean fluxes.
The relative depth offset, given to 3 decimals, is 1.033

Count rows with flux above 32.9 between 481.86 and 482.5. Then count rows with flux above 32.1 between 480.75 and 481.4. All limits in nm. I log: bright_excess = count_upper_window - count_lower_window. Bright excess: -2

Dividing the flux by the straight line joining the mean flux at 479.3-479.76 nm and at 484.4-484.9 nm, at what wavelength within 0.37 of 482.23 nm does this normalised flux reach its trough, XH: 482.580 nm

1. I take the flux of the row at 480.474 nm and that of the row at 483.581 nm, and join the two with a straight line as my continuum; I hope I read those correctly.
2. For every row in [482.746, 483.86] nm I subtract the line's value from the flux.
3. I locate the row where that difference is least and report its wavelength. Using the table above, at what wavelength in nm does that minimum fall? 483.247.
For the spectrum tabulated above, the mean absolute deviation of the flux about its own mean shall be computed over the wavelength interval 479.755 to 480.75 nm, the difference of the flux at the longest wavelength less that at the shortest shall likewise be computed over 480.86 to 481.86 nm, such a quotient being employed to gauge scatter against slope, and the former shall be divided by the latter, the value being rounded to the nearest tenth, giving -2.1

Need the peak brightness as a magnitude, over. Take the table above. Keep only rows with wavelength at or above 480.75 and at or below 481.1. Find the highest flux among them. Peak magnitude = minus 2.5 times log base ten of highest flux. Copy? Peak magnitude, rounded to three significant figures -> -3.82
